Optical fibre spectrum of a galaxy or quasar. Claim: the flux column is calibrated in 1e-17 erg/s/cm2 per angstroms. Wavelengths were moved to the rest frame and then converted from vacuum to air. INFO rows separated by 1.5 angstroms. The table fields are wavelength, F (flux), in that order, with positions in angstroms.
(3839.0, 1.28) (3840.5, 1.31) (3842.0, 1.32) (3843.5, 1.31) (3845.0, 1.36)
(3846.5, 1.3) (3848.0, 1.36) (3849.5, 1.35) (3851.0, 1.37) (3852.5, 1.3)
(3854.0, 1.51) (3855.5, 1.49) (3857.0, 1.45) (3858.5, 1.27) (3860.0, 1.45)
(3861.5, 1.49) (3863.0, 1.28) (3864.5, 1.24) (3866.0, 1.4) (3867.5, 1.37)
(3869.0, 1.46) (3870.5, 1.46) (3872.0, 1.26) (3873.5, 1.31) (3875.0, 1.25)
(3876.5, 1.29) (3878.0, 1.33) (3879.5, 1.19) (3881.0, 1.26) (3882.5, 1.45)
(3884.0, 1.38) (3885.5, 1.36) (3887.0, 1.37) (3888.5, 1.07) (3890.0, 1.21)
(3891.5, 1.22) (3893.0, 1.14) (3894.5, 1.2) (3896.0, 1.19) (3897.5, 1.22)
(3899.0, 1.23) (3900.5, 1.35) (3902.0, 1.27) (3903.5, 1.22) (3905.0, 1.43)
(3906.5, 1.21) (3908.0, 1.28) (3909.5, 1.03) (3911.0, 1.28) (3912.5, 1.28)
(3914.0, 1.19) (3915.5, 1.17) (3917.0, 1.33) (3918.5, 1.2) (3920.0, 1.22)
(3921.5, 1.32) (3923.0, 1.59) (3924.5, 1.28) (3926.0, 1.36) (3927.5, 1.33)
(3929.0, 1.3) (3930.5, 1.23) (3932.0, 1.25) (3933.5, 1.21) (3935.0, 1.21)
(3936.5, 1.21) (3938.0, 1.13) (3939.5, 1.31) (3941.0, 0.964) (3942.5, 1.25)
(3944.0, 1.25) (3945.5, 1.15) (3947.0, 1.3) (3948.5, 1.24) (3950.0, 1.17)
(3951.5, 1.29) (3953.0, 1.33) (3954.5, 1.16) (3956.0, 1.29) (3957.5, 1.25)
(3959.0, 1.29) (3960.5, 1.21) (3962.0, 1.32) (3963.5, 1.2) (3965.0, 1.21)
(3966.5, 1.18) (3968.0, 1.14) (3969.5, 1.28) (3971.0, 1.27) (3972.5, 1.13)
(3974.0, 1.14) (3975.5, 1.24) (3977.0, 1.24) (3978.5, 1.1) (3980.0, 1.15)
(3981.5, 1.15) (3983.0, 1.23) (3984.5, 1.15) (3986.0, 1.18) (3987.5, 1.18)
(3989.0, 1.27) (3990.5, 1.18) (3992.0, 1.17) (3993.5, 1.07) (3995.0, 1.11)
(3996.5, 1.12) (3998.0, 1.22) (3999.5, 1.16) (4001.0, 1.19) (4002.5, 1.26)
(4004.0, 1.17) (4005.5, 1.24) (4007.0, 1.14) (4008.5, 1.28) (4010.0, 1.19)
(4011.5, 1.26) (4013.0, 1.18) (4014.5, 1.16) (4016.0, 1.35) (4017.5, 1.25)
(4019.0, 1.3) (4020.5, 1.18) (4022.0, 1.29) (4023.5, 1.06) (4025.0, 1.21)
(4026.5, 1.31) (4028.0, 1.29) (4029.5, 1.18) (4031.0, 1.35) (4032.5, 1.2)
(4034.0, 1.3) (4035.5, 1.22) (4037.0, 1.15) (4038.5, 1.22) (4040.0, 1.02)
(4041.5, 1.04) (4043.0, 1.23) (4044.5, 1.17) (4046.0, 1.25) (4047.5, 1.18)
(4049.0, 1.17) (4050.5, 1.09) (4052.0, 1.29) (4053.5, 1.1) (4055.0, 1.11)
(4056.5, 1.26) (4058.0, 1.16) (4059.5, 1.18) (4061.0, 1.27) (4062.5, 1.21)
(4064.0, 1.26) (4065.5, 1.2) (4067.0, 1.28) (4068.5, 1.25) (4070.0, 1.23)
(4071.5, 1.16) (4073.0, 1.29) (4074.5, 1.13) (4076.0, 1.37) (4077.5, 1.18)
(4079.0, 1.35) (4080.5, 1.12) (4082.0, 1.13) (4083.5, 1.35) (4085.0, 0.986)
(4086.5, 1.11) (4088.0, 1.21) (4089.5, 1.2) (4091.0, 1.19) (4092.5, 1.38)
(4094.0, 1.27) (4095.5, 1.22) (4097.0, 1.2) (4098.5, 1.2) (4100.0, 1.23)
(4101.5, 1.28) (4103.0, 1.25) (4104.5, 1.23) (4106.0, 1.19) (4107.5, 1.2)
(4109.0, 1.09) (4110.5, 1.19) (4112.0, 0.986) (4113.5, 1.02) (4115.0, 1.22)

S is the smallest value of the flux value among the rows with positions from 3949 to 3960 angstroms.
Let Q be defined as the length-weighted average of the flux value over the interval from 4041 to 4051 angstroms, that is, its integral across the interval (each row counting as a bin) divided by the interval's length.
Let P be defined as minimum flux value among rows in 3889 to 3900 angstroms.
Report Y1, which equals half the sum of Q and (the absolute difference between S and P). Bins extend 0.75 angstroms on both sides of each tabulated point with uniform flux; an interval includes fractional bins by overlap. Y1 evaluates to 0.59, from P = 1.14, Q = 1.17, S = 1.16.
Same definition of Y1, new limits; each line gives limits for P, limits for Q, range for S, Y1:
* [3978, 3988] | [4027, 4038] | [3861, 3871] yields 0.69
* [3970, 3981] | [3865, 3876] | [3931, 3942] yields 0.75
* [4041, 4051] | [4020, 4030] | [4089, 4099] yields 0.68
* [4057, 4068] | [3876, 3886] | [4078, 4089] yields 0.75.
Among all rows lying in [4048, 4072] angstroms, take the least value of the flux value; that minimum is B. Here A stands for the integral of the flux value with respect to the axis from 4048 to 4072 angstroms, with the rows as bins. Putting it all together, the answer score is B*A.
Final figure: 31.4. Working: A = 28.8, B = 1.09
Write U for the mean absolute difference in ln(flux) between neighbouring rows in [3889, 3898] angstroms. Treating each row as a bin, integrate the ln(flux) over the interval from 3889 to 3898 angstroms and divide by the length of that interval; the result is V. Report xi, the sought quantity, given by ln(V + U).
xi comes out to -1.6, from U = 0.032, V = 0.176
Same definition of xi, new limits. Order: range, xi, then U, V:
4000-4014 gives -1.3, 0.073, 0.190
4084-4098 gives -1.4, 0.064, 0.178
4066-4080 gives -1.1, 0.102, 0.218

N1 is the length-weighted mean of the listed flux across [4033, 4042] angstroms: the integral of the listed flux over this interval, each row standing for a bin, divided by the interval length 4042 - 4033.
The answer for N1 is 1.16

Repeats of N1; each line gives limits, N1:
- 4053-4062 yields 1.18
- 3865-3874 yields 1.37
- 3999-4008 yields 1.20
